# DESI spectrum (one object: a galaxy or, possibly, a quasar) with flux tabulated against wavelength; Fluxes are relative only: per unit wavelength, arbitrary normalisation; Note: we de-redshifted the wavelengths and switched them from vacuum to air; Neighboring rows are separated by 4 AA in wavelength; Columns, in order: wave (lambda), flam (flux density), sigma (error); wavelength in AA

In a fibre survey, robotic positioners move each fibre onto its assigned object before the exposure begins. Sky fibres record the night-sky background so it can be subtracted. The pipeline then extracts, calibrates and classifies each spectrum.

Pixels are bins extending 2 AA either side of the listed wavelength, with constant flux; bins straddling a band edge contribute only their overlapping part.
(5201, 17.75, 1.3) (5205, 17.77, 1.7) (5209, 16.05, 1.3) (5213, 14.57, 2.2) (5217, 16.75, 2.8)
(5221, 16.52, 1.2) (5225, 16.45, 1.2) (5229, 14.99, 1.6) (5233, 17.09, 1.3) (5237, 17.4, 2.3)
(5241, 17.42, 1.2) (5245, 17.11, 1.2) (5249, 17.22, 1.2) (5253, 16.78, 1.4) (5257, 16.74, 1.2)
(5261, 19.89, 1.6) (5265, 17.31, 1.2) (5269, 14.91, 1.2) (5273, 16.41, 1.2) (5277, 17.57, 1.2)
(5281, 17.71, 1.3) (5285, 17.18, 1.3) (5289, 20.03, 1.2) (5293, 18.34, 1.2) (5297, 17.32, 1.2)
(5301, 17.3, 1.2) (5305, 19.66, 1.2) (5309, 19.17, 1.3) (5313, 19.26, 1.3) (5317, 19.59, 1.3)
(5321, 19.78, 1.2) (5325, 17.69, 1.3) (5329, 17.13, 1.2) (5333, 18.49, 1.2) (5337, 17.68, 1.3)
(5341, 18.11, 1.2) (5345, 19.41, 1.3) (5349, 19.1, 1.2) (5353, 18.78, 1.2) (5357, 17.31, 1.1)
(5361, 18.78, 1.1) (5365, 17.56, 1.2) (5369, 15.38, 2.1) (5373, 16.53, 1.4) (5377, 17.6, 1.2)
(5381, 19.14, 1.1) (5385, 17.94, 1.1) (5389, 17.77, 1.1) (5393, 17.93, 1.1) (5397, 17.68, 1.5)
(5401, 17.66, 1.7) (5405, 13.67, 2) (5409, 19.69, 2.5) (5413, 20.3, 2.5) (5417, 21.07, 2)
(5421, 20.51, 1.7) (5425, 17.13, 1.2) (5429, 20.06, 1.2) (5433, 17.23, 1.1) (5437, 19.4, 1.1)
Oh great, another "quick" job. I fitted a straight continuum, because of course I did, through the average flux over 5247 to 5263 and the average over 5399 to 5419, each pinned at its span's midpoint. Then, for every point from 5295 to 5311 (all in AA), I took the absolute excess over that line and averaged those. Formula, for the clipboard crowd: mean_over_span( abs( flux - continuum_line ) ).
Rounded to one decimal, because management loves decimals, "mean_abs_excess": 1.0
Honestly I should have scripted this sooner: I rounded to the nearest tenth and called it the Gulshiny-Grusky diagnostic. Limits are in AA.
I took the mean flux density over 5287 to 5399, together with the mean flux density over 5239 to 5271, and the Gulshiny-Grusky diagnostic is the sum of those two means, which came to 35.4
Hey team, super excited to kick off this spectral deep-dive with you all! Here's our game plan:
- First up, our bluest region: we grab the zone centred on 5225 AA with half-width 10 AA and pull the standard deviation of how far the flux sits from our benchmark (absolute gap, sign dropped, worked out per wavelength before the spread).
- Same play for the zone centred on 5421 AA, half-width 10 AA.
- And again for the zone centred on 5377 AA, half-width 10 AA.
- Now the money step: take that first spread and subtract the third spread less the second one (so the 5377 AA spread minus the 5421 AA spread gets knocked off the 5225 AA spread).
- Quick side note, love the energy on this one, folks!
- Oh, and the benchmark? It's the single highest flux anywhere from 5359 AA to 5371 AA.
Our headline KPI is 0.0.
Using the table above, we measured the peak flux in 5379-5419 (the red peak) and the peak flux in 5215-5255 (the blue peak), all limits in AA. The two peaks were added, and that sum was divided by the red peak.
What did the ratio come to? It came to 1.83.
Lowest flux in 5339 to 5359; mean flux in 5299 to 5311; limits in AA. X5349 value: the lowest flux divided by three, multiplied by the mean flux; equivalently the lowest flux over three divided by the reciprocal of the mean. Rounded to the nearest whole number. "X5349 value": 108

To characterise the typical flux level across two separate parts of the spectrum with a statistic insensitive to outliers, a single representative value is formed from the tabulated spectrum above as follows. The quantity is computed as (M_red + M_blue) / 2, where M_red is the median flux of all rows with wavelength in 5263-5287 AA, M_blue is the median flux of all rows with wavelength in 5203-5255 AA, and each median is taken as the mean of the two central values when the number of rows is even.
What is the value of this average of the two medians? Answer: 17.0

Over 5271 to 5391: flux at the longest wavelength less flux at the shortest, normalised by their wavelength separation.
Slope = 0.01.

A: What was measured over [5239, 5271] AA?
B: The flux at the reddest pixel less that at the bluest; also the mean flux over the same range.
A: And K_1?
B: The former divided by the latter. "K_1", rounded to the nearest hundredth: -0.15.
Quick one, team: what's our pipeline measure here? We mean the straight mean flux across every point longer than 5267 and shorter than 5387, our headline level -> 18.0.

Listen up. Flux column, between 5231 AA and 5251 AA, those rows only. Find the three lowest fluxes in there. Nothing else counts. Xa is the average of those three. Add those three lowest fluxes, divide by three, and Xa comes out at 17.1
